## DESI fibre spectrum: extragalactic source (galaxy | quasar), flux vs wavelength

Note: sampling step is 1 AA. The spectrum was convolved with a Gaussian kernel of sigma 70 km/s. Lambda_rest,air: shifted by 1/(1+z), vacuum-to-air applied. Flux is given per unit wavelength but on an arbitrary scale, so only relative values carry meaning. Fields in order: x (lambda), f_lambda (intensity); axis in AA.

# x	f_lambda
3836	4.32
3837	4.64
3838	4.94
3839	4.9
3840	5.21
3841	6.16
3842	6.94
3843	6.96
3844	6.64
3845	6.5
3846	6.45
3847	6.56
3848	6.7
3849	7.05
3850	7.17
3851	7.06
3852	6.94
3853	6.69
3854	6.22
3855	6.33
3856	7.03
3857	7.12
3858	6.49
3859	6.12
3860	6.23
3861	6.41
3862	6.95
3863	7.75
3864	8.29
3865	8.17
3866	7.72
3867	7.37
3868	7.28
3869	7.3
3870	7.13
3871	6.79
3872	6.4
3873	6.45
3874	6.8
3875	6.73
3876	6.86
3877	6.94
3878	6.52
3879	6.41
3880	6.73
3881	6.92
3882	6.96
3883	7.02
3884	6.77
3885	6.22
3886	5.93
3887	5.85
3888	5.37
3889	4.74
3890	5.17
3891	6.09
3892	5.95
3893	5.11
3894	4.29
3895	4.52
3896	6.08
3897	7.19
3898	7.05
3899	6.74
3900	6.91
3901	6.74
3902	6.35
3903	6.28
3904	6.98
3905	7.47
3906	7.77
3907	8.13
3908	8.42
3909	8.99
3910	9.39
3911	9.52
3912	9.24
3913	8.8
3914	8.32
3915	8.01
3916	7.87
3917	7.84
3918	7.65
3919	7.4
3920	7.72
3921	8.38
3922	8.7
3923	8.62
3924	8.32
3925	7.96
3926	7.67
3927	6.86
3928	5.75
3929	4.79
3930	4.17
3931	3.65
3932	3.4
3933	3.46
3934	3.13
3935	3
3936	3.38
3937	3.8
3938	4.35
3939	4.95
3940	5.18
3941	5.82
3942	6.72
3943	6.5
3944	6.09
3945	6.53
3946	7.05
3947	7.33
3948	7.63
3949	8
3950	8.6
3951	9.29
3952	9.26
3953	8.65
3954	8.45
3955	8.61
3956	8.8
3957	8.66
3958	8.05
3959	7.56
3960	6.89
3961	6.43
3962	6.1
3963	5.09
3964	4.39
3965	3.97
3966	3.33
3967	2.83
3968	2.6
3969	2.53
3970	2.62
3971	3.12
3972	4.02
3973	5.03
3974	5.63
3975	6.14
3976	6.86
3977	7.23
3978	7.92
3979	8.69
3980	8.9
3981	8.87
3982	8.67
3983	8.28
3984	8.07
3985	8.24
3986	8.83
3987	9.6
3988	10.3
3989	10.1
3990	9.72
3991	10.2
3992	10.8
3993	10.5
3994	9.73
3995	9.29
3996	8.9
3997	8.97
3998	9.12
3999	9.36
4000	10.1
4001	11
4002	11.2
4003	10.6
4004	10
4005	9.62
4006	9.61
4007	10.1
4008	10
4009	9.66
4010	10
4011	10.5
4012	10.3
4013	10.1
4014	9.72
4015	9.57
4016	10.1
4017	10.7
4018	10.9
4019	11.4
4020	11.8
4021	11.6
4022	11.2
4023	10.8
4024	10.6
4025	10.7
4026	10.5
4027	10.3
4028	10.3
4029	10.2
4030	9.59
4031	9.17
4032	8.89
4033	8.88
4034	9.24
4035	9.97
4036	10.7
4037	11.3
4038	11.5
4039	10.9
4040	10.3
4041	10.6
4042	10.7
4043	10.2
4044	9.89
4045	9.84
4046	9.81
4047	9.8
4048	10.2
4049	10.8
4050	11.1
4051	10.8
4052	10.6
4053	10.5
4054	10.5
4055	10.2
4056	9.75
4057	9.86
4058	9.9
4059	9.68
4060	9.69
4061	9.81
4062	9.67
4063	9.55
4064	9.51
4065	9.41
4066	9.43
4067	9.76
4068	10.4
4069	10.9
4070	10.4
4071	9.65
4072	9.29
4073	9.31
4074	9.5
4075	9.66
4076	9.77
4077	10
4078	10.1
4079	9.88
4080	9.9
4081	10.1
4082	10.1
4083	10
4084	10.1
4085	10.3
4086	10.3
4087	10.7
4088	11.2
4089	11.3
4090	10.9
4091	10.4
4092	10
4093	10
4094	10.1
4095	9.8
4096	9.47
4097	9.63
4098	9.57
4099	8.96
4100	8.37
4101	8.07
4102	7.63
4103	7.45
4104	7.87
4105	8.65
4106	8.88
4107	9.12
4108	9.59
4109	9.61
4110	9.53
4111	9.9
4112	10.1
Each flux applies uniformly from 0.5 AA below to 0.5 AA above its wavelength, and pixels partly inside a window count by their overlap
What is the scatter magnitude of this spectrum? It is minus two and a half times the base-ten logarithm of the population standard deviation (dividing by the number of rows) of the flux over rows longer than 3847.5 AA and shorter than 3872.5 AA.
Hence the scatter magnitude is 0.6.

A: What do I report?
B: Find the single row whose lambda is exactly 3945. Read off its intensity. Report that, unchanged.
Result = 6.53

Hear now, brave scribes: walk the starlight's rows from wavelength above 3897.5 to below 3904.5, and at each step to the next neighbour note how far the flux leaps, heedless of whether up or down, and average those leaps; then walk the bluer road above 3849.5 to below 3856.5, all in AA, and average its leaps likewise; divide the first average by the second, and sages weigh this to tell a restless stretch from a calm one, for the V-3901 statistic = 1.03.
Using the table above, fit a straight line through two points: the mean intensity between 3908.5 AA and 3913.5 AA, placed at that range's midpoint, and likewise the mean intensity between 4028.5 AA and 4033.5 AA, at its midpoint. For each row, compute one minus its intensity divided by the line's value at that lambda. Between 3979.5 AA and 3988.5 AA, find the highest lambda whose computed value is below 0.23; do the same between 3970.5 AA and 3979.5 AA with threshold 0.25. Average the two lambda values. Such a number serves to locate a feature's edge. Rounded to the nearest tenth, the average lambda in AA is 3983.5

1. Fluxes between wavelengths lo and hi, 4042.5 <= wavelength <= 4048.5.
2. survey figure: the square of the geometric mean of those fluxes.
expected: 99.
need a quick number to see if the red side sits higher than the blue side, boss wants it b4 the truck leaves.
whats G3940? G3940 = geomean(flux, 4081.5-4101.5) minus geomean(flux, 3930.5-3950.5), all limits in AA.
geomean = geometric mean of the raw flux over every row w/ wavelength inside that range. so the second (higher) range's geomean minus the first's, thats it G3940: 4.8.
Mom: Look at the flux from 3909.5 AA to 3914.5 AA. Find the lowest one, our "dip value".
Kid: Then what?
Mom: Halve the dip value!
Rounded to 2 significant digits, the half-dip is 4.2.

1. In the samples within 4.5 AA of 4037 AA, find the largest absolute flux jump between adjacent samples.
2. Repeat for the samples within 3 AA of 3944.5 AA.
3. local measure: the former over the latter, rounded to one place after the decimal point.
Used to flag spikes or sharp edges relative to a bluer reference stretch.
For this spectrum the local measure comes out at 1.4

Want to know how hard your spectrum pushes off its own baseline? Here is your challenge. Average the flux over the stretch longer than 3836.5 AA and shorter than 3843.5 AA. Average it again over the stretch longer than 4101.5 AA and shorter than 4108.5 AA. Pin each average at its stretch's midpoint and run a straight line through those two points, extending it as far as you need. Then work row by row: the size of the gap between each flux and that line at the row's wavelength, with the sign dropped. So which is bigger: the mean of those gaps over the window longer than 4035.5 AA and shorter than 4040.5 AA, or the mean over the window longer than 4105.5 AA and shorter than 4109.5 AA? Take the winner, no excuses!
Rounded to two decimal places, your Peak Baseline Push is 3.19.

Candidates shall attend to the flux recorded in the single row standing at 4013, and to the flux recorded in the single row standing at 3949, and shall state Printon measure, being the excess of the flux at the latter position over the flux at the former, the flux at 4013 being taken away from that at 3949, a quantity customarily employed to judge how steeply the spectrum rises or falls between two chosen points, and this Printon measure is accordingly -2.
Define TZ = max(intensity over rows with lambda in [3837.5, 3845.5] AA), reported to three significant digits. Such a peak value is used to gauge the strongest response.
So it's 6.96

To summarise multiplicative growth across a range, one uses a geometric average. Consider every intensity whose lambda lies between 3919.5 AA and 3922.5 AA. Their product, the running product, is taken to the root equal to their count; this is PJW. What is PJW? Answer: 8.3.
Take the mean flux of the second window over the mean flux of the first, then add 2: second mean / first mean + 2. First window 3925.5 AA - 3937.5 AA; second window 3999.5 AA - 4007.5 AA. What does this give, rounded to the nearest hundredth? 4.32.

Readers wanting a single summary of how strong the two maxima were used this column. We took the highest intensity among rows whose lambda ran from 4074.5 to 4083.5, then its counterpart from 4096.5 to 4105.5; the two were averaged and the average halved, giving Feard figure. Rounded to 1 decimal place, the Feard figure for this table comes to 4.9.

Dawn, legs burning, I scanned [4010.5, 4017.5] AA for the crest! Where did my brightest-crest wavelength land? 4017 AA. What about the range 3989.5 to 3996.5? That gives 3992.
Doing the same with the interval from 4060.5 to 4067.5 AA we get 4061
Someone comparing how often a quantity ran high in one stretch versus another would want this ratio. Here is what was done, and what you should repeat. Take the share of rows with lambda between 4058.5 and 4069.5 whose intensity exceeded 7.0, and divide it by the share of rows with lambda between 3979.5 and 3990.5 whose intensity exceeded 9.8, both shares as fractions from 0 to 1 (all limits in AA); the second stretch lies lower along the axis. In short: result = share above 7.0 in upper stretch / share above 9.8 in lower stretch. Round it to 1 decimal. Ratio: 5.5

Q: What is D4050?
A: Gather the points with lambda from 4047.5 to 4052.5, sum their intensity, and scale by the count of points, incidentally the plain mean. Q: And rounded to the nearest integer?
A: 11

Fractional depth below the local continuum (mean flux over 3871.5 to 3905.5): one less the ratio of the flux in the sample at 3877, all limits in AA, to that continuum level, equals -0.10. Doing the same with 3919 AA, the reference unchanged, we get -0.17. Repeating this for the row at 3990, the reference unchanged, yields -0.54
